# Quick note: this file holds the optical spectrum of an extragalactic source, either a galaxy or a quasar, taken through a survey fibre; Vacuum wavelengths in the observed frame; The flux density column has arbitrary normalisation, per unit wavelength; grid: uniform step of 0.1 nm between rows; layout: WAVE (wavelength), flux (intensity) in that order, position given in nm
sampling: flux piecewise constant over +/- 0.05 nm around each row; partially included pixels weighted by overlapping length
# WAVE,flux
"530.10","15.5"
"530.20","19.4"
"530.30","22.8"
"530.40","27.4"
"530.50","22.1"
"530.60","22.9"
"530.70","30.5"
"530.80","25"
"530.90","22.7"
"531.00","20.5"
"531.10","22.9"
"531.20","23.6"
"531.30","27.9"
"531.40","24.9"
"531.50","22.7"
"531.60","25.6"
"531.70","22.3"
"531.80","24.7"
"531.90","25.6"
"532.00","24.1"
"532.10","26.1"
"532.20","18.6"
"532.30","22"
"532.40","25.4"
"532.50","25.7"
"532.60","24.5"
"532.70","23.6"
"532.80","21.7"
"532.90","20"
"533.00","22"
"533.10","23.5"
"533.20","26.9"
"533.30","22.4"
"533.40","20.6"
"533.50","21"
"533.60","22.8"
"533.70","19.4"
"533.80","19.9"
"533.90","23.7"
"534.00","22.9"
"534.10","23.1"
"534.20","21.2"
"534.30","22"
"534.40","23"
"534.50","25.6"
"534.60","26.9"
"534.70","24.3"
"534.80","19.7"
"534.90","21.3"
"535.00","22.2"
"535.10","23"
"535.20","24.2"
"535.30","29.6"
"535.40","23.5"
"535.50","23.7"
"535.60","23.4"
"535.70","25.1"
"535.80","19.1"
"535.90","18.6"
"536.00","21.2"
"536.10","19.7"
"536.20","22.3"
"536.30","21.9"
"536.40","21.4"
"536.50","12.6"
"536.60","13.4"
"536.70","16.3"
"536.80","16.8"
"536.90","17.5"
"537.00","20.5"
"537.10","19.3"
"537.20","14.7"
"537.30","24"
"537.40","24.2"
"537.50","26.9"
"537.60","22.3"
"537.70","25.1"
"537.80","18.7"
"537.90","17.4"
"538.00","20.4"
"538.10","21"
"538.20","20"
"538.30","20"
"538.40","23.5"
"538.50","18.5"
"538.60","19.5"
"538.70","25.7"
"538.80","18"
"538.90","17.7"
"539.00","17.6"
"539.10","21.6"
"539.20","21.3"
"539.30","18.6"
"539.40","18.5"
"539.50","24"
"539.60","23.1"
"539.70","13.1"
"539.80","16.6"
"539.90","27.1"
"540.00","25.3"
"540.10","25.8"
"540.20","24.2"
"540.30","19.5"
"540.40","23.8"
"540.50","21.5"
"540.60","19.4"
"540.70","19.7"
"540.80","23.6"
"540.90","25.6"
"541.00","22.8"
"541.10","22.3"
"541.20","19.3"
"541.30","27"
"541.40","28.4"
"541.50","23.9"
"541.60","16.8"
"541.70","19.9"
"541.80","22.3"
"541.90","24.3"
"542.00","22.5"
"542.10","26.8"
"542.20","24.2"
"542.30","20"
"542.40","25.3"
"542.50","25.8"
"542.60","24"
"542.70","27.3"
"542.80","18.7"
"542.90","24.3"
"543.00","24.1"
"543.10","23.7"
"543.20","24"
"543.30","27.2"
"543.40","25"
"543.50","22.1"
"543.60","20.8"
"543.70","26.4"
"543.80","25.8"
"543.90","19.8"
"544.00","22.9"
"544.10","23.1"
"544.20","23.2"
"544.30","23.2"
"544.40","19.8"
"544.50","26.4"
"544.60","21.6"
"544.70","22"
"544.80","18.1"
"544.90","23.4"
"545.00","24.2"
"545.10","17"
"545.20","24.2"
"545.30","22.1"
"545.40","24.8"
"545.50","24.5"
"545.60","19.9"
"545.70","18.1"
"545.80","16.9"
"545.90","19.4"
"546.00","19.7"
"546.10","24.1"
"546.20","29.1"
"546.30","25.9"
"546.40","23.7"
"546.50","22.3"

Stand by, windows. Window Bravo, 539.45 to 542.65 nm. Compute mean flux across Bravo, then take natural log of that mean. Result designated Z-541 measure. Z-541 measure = 3.12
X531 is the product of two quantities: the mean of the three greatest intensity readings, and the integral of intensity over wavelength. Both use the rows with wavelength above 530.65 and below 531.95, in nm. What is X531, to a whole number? 893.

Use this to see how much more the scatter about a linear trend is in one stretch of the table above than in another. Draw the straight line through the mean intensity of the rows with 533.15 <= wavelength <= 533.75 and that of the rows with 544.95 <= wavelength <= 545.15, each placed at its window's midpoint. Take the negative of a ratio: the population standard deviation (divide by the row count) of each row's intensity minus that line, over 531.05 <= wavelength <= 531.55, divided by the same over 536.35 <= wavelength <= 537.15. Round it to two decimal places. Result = -0.65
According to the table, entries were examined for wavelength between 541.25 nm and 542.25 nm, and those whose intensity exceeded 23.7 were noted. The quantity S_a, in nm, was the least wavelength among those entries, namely 541.30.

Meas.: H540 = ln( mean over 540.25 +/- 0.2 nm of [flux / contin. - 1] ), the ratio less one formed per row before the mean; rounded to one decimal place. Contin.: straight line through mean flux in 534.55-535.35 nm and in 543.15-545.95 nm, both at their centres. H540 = -4.4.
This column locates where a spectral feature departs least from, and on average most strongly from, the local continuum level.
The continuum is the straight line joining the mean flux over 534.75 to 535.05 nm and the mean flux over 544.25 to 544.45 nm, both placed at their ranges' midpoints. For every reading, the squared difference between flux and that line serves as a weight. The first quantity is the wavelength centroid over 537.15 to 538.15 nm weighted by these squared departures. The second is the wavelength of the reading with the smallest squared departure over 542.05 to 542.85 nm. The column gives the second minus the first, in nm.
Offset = 4.83 nm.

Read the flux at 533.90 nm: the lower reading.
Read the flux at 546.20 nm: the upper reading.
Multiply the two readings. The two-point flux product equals 690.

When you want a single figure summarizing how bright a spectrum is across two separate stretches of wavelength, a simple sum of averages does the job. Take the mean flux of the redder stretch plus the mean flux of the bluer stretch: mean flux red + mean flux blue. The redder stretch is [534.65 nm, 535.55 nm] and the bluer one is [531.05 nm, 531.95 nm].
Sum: 48.0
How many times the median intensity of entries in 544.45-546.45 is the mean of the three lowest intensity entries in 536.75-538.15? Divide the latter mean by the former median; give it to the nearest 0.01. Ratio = 0.72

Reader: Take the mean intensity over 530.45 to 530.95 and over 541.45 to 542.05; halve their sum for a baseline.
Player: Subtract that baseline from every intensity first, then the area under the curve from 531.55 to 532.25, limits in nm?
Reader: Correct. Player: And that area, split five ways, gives 0.1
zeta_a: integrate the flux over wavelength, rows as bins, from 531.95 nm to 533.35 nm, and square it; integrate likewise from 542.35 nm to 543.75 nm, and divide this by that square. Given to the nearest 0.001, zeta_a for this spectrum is 0.032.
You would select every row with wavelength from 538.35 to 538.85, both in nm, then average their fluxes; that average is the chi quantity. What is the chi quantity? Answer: 21.0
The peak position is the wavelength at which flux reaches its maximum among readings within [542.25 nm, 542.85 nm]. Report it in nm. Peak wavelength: 542.70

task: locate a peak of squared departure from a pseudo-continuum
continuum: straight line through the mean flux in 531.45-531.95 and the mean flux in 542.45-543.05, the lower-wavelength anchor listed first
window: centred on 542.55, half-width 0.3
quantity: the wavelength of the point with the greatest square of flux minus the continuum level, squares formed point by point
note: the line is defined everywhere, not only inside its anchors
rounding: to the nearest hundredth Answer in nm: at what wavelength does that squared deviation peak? 542.80 nm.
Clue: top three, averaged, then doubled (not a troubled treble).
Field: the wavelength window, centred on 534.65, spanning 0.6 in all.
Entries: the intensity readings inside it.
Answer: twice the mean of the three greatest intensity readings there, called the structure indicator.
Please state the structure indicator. 51.2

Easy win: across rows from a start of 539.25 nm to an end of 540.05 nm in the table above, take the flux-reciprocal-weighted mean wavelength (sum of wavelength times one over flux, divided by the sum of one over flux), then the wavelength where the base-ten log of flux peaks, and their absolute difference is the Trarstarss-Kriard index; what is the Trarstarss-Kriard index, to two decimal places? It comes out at 0.26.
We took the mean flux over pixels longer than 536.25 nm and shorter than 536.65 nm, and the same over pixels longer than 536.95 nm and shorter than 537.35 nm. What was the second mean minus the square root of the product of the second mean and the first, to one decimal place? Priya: 1.2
